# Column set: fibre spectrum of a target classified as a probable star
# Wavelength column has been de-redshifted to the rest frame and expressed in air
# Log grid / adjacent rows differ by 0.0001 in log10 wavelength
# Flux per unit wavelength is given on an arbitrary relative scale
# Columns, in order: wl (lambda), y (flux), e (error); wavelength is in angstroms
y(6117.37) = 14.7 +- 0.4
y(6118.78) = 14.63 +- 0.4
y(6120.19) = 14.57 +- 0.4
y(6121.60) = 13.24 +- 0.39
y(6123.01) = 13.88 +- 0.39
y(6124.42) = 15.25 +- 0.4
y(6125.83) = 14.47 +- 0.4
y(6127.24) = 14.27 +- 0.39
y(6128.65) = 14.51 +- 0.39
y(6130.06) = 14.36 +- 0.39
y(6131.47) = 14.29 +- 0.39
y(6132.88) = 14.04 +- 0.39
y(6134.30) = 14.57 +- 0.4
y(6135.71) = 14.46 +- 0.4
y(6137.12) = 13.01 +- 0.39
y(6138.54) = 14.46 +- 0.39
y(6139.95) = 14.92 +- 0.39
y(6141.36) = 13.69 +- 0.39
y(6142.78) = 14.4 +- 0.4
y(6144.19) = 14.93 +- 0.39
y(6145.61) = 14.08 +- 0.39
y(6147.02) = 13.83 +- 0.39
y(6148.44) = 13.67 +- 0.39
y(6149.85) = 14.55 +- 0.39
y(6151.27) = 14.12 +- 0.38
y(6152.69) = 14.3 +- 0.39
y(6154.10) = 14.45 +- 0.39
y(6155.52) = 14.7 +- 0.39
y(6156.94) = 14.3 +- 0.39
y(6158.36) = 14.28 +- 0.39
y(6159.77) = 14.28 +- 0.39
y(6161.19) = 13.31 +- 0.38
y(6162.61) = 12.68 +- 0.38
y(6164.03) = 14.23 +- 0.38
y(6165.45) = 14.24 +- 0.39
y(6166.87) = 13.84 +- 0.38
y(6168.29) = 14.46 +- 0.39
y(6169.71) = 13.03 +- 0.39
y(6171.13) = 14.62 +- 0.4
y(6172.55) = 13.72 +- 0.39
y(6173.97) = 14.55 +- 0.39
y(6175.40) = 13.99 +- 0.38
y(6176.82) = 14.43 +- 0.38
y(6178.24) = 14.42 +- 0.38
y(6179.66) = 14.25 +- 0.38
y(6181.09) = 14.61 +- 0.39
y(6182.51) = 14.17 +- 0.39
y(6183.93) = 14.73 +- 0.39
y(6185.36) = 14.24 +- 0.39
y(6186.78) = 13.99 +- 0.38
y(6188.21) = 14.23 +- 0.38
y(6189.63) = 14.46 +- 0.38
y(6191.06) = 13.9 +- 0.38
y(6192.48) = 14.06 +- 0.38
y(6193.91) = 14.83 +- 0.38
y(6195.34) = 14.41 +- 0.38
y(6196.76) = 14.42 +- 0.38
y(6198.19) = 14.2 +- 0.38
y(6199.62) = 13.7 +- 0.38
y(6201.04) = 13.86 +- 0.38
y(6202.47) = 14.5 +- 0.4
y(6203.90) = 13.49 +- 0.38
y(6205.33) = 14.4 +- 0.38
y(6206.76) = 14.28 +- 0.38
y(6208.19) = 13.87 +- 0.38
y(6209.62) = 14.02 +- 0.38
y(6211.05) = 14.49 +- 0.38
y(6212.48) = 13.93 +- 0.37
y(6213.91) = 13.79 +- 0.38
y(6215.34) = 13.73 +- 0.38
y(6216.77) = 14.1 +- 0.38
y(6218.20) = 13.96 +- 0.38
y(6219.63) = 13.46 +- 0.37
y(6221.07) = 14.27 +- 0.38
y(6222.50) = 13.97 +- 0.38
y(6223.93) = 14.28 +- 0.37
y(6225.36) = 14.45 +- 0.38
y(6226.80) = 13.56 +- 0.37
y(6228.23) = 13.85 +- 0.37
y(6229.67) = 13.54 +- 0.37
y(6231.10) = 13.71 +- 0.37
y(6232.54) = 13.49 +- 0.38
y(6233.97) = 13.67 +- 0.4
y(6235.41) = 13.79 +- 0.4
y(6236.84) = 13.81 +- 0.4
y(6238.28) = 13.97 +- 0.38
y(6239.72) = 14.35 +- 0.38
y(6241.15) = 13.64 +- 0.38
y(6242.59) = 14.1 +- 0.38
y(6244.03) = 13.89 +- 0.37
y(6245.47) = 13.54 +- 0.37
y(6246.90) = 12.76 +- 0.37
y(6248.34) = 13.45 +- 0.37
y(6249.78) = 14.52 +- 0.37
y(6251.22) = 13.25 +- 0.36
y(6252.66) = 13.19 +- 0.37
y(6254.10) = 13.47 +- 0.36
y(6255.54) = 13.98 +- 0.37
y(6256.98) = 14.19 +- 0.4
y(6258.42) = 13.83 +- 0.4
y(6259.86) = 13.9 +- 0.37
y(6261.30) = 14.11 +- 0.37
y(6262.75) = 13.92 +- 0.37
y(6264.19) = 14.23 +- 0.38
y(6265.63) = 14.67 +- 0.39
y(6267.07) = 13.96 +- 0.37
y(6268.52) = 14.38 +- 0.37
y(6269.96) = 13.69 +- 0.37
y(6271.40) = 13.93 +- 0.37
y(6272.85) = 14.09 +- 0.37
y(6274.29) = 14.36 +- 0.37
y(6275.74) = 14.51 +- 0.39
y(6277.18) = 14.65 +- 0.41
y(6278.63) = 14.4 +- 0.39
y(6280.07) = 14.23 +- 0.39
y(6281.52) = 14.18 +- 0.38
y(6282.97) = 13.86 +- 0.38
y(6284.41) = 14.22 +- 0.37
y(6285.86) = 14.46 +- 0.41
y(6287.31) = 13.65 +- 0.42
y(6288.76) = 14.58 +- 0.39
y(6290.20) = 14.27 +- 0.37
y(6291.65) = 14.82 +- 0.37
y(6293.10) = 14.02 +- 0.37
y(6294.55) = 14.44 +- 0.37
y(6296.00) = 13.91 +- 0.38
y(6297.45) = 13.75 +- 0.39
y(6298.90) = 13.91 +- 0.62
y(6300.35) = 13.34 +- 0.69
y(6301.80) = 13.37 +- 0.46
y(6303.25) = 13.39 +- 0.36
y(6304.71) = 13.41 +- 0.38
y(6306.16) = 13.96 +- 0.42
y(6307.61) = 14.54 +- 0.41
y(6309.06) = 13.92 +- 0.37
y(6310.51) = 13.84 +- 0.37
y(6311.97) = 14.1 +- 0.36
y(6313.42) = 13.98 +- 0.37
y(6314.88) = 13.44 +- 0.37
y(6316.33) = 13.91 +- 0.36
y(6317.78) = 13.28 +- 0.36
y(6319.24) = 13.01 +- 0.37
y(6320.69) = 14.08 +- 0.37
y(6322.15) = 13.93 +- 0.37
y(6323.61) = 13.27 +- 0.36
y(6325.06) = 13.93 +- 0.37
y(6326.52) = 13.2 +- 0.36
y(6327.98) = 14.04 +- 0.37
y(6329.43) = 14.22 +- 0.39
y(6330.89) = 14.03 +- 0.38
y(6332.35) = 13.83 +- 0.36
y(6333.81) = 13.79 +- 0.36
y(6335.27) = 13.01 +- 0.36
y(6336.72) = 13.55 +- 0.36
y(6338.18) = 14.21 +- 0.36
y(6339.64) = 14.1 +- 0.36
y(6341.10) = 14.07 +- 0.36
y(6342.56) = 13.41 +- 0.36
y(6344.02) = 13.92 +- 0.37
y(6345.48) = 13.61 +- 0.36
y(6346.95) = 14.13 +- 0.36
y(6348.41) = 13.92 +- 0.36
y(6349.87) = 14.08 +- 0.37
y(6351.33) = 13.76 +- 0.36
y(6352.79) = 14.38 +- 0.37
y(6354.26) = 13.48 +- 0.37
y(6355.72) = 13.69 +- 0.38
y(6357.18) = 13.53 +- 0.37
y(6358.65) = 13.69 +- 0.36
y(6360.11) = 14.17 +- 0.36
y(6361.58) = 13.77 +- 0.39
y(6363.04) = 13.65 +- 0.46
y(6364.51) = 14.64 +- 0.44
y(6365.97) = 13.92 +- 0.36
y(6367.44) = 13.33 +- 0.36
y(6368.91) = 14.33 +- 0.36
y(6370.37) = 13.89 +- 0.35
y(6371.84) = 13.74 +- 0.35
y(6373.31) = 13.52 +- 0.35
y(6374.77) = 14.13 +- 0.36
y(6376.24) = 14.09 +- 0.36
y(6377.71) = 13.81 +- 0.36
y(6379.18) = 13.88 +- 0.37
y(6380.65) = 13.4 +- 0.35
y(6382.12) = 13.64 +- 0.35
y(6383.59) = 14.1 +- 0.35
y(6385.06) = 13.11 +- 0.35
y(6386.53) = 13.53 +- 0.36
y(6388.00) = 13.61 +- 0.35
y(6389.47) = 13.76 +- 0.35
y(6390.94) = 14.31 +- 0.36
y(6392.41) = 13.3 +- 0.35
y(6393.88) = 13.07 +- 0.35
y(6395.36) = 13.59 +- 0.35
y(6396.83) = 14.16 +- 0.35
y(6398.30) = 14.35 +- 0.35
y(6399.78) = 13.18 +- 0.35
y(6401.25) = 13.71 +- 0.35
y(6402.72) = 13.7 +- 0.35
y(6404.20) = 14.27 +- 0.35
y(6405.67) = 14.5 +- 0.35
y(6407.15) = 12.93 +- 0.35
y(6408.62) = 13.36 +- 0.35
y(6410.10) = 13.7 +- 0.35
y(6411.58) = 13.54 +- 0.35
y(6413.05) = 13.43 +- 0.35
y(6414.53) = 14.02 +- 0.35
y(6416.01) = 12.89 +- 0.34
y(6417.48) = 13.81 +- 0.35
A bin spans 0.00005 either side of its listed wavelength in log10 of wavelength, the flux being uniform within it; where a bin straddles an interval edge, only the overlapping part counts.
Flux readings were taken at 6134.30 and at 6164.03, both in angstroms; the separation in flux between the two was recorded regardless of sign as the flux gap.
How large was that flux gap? 0.34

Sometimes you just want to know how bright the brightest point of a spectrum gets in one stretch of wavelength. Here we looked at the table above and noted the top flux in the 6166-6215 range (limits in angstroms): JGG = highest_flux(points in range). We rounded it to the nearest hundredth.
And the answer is 14.83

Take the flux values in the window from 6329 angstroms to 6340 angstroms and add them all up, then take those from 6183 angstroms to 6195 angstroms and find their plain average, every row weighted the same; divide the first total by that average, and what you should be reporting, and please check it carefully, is 7.74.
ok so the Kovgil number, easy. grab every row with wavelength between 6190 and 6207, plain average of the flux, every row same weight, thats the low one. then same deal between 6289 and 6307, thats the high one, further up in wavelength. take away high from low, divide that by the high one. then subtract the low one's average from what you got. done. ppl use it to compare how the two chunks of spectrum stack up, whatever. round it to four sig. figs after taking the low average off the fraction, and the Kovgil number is -14.15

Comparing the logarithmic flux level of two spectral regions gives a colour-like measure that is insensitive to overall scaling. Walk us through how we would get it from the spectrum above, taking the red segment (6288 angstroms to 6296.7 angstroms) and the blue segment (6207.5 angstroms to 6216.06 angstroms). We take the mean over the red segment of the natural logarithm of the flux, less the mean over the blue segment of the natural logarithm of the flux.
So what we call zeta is 0.026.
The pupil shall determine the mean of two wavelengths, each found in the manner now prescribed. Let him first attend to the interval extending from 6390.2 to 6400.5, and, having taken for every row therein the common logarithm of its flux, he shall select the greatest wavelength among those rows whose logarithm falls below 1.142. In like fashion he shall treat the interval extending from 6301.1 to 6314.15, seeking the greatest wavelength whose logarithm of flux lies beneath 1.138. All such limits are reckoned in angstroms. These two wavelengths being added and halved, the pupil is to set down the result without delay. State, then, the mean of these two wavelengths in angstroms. 6352.2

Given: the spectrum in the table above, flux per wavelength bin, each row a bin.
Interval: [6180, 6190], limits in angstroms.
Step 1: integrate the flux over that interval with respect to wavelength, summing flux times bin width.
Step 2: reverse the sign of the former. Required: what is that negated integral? -143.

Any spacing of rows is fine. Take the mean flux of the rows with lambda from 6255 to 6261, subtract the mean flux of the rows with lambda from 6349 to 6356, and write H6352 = 0.10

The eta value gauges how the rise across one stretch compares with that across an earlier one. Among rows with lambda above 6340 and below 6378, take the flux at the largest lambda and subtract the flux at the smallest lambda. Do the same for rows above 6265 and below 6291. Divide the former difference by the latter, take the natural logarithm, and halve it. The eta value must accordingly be -0.22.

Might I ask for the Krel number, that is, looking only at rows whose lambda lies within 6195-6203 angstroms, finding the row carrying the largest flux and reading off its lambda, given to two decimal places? 6202.47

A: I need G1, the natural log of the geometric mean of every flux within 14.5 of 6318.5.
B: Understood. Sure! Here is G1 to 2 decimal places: 2.62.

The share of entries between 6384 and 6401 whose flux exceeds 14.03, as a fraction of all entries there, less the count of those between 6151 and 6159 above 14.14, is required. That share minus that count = -4.7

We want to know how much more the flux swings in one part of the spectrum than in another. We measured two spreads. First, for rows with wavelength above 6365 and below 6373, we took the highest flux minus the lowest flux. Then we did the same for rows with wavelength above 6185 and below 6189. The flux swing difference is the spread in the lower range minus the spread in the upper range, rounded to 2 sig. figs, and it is -0.75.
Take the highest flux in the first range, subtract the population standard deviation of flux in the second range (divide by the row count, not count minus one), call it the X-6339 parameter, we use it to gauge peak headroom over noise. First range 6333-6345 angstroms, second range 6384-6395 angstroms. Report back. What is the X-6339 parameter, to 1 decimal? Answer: 13.8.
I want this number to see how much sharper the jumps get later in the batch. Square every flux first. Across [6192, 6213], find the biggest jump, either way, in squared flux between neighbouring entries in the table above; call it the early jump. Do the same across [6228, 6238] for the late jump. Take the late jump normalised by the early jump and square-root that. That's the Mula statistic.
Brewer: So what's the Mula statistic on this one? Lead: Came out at 0.55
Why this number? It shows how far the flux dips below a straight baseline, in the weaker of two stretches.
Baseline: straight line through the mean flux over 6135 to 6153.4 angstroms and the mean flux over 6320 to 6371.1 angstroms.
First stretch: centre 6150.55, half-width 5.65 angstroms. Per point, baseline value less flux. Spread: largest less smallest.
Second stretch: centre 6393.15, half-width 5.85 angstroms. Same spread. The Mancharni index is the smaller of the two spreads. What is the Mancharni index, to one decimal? 1.0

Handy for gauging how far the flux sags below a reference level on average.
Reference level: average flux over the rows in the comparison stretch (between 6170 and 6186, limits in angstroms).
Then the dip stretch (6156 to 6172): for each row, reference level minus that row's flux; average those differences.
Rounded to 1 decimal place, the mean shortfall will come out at 0.4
